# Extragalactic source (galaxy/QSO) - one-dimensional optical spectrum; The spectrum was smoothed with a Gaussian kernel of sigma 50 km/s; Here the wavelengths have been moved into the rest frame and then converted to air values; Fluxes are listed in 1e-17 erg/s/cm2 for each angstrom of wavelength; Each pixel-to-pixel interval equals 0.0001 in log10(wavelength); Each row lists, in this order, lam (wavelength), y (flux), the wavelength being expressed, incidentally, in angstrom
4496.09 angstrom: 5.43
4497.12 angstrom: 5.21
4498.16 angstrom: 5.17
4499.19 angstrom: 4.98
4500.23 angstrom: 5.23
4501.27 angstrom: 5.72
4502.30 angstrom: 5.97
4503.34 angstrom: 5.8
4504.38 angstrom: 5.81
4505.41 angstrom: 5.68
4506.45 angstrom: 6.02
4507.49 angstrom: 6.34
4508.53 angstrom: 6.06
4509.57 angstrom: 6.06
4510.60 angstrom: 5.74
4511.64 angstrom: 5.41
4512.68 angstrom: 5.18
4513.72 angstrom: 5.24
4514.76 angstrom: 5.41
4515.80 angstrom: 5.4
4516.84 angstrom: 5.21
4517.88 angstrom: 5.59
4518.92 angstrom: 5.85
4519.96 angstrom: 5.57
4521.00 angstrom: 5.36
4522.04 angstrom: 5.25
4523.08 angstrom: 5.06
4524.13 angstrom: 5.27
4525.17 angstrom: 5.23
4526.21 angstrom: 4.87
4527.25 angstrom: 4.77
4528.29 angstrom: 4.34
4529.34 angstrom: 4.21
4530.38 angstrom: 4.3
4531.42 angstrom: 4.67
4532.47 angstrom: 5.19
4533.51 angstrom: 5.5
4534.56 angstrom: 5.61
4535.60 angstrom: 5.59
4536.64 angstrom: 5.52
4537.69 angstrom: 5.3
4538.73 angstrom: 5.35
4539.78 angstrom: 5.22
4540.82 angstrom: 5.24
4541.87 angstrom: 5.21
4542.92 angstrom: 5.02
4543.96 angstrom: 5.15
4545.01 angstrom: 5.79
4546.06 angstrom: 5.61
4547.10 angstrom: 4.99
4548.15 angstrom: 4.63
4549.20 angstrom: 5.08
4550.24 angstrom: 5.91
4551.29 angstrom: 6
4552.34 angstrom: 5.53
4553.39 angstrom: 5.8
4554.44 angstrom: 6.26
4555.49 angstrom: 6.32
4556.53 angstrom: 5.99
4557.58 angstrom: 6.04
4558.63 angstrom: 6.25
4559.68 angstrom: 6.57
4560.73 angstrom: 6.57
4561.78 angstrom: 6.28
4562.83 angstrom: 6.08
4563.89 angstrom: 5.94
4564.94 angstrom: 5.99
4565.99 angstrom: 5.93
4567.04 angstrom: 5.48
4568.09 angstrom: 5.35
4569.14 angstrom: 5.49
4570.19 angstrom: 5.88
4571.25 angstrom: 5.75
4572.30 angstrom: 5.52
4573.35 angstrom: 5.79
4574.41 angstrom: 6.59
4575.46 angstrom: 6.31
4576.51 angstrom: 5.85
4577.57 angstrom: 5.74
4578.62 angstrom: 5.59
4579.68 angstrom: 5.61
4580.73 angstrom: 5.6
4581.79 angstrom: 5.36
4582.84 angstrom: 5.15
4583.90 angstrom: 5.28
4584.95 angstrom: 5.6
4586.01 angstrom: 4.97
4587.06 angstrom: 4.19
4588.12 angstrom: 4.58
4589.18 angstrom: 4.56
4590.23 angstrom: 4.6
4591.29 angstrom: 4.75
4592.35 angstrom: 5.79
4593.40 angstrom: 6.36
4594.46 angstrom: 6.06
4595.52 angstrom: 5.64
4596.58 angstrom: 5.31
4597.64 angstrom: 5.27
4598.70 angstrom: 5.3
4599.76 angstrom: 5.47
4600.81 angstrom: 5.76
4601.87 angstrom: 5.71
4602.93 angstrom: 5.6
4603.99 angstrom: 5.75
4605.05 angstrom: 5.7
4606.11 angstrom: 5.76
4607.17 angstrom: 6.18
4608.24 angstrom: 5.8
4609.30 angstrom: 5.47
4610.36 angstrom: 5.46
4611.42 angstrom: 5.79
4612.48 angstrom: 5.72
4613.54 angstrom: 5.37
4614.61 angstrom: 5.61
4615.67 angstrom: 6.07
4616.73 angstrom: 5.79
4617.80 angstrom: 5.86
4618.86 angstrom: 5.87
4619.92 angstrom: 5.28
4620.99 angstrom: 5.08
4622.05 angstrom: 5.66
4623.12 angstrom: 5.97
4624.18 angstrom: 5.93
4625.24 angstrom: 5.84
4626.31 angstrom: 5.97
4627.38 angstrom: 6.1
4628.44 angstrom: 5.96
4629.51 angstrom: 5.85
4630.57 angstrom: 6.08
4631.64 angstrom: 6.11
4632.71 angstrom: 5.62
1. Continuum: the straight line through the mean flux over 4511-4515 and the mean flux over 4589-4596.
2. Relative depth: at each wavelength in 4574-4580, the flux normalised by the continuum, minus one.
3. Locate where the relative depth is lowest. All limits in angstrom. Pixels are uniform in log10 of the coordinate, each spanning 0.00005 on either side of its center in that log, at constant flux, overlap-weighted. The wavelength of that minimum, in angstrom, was 4578.62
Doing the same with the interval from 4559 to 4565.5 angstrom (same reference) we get 4563.89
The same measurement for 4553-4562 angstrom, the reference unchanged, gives 4553.39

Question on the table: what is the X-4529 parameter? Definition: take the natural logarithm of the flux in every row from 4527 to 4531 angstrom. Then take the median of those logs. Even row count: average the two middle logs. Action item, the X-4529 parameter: 1.46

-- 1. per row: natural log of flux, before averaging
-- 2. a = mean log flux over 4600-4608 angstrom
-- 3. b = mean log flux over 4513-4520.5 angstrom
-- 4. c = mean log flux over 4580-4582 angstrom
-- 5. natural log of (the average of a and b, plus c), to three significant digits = 1.23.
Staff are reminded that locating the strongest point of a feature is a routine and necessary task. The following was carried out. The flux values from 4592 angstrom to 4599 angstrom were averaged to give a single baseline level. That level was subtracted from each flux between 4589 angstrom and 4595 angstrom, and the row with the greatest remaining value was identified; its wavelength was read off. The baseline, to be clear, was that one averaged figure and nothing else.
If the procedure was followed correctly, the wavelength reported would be 4593.40 angstrom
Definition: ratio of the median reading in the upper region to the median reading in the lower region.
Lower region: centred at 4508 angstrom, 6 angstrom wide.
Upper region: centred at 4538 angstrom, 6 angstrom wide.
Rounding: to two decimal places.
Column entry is 0.88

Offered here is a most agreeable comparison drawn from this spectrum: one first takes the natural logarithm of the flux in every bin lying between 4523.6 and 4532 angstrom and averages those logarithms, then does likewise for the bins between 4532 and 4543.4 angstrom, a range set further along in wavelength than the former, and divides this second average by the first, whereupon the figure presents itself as 1.08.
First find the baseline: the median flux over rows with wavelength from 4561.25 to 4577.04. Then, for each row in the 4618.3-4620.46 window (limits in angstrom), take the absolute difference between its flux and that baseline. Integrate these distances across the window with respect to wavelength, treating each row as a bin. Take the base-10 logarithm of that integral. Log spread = -0.2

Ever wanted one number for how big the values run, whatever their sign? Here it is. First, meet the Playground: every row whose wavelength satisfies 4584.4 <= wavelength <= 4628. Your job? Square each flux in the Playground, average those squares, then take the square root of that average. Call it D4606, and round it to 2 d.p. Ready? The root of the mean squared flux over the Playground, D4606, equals 5.57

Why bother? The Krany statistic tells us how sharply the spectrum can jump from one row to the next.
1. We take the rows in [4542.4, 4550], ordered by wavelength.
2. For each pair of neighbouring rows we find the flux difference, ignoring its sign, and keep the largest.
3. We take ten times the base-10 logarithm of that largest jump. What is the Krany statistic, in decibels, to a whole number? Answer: -2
